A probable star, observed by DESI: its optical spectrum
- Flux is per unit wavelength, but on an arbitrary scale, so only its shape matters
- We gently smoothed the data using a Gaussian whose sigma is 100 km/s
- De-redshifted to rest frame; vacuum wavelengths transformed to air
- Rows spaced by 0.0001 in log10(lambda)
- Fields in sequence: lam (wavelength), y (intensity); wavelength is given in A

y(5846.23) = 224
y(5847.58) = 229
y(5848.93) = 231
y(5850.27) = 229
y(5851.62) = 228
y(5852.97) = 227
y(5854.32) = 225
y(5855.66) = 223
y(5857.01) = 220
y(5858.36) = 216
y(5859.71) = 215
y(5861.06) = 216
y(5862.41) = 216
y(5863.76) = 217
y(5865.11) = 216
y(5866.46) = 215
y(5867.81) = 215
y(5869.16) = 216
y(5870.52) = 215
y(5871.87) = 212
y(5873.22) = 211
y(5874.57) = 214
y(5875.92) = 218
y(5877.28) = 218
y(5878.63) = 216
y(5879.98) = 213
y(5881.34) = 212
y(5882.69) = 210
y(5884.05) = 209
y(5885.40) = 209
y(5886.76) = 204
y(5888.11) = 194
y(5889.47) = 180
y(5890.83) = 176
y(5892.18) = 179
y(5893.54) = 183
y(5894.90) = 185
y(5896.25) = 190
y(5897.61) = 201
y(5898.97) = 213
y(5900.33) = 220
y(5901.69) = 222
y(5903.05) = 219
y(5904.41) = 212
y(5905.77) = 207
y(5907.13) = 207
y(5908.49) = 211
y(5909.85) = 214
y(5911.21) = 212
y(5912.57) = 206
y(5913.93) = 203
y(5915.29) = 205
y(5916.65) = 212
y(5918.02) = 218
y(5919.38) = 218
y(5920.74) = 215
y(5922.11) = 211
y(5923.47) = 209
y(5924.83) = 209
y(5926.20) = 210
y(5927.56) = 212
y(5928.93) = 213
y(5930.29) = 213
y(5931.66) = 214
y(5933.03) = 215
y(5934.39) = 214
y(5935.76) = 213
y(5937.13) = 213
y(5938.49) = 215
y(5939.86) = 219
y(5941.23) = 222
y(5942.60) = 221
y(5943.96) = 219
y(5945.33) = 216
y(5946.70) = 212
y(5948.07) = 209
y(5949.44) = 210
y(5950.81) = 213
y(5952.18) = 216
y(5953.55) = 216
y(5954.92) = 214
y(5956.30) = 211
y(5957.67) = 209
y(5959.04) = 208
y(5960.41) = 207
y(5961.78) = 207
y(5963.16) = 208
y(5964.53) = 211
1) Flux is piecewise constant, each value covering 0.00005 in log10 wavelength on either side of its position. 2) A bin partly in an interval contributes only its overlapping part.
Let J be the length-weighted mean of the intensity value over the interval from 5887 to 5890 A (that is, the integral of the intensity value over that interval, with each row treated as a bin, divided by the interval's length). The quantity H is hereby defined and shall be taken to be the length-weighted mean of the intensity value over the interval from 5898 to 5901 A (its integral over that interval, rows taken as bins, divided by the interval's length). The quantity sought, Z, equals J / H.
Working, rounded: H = 214.7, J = 190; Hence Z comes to 0.88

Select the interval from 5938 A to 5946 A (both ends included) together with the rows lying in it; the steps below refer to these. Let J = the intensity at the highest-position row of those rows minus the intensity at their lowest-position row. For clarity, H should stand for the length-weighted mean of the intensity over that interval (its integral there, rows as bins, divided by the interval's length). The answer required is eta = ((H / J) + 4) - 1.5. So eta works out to 221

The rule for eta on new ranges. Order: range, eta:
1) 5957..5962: -102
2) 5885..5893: -4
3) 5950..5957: -104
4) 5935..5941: 38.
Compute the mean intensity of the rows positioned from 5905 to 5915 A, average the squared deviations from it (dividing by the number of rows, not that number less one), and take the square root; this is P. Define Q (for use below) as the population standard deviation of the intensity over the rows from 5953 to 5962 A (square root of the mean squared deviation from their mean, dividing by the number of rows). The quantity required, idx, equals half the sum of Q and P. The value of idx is 3.43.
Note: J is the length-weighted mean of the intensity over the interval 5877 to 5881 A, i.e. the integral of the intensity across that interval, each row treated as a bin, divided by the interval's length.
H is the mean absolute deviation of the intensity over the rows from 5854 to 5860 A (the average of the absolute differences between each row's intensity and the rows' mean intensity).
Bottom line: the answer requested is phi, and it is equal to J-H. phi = 212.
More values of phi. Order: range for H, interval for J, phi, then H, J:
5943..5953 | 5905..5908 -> 204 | 2.9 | 207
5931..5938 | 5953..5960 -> 211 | 0.6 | 211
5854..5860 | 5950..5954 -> 211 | 3.4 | 215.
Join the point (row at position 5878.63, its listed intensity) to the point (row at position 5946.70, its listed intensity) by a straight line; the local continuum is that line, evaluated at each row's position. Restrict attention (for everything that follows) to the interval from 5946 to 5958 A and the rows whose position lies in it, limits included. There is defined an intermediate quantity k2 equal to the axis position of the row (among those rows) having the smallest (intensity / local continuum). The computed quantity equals 5948.07 A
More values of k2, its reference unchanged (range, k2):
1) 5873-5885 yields 5884.05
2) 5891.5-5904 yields 5892.18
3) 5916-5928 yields 5923.47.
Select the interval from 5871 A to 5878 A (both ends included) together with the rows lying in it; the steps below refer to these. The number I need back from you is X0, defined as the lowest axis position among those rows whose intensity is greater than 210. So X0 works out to 5871.87 A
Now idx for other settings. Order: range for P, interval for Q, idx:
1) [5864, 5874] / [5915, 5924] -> 3.13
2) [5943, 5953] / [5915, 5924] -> 3.88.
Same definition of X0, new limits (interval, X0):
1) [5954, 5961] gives 5954.92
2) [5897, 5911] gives 5898.97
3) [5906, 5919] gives 5908.49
